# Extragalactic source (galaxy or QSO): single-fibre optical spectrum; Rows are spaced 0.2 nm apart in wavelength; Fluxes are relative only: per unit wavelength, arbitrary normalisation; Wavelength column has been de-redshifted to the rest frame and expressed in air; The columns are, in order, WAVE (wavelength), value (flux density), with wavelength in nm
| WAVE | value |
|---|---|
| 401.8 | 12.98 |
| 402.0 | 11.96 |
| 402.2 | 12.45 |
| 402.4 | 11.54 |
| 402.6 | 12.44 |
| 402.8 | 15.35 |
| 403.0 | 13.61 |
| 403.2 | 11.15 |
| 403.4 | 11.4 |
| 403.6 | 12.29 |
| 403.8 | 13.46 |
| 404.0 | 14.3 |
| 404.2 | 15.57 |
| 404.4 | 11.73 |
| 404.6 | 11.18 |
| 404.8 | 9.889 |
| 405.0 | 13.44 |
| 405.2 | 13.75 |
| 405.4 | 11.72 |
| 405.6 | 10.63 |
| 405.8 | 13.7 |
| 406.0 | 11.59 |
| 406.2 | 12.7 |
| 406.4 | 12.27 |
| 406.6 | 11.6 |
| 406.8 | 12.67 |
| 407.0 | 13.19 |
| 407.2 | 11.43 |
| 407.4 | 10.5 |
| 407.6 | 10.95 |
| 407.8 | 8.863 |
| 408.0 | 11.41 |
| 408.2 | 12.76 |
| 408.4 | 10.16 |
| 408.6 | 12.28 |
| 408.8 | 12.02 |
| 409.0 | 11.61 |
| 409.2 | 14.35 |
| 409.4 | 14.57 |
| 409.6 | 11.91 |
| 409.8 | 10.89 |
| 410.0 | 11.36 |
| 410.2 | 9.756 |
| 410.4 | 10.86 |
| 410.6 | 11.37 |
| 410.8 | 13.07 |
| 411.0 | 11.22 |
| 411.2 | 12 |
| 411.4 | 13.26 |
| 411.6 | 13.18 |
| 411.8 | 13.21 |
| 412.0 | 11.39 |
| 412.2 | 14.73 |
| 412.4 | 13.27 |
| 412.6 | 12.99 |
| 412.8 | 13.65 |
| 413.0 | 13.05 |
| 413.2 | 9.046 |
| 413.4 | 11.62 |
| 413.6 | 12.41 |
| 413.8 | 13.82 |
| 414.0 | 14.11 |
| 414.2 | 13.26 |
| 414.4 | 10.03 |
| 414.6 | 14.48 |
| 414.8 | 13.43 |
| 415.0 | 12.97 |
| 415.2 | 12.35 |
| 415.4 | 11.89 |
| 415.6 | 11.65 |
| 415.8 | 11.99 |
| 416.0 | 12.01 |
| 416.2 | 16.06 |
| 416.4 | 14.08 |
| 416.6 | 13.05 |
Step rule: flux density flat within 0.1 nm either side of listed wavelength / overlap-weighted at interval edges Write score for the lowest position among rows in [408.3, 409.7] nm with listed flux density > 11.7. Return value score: 408.6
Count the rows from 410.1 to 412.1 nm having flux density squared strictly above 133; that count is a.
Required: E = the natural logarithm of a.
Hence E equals 1.61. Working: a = 5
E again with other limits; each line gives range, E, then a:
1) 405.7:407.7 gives 1.95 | 7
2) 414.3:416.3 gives 2.20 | 9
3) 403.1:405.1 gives 1.79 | 6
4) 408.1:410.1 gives 1.95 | 7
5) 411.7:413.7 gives 2.08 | 8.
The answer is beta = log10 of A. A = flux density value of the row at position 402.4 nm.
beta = 1.06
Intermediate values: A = 11.54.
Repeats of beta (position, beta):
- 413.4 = 1.07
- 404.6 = 1.05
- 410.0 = 1.06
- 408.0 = 1.06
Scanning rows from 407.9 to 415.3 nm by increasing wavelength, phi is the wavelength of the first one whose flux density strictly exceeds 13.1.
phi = 409.2 nm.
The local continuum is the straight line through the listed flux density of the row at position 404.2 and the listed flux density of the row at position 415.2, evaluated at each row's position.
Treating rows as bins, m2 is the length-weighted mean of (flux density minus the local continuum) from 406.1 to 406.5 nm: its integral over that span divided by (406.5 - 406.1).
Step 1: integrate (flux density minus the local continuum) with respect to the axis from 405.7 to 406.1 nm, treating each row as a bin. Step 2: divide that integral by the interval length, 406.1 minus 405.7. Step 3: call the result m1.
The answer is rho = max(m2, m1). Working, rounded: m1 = -2.4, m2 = -2.5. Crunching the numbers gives -2.4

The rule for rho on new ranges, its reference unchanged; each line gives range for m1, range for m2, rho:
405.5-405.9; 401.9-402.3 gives -3.0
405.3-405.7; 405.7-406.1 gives -2.4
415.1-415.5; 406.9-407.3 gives -0.2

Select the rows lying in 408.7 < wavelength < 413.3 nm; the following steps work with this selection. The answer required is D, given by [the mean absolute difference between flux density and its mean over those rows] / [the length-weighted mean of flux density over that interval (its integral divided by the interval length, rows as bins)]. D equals 0.100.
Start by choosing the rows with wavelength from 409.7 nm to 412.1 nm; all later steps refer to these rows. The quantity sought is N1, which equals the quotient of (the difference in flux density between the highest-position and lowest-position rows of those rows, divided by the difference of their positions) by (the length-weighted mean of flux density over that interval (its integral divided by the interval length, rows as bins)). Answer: 0.02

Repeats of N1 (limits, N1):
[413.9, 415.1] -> -0.09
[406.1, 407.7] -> -0.10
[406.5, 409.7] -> 0.01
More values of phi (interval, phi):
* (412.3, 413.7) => 412.4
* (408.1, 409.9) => 409.2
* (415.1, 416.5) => 416.2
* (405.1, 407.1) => 405.2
